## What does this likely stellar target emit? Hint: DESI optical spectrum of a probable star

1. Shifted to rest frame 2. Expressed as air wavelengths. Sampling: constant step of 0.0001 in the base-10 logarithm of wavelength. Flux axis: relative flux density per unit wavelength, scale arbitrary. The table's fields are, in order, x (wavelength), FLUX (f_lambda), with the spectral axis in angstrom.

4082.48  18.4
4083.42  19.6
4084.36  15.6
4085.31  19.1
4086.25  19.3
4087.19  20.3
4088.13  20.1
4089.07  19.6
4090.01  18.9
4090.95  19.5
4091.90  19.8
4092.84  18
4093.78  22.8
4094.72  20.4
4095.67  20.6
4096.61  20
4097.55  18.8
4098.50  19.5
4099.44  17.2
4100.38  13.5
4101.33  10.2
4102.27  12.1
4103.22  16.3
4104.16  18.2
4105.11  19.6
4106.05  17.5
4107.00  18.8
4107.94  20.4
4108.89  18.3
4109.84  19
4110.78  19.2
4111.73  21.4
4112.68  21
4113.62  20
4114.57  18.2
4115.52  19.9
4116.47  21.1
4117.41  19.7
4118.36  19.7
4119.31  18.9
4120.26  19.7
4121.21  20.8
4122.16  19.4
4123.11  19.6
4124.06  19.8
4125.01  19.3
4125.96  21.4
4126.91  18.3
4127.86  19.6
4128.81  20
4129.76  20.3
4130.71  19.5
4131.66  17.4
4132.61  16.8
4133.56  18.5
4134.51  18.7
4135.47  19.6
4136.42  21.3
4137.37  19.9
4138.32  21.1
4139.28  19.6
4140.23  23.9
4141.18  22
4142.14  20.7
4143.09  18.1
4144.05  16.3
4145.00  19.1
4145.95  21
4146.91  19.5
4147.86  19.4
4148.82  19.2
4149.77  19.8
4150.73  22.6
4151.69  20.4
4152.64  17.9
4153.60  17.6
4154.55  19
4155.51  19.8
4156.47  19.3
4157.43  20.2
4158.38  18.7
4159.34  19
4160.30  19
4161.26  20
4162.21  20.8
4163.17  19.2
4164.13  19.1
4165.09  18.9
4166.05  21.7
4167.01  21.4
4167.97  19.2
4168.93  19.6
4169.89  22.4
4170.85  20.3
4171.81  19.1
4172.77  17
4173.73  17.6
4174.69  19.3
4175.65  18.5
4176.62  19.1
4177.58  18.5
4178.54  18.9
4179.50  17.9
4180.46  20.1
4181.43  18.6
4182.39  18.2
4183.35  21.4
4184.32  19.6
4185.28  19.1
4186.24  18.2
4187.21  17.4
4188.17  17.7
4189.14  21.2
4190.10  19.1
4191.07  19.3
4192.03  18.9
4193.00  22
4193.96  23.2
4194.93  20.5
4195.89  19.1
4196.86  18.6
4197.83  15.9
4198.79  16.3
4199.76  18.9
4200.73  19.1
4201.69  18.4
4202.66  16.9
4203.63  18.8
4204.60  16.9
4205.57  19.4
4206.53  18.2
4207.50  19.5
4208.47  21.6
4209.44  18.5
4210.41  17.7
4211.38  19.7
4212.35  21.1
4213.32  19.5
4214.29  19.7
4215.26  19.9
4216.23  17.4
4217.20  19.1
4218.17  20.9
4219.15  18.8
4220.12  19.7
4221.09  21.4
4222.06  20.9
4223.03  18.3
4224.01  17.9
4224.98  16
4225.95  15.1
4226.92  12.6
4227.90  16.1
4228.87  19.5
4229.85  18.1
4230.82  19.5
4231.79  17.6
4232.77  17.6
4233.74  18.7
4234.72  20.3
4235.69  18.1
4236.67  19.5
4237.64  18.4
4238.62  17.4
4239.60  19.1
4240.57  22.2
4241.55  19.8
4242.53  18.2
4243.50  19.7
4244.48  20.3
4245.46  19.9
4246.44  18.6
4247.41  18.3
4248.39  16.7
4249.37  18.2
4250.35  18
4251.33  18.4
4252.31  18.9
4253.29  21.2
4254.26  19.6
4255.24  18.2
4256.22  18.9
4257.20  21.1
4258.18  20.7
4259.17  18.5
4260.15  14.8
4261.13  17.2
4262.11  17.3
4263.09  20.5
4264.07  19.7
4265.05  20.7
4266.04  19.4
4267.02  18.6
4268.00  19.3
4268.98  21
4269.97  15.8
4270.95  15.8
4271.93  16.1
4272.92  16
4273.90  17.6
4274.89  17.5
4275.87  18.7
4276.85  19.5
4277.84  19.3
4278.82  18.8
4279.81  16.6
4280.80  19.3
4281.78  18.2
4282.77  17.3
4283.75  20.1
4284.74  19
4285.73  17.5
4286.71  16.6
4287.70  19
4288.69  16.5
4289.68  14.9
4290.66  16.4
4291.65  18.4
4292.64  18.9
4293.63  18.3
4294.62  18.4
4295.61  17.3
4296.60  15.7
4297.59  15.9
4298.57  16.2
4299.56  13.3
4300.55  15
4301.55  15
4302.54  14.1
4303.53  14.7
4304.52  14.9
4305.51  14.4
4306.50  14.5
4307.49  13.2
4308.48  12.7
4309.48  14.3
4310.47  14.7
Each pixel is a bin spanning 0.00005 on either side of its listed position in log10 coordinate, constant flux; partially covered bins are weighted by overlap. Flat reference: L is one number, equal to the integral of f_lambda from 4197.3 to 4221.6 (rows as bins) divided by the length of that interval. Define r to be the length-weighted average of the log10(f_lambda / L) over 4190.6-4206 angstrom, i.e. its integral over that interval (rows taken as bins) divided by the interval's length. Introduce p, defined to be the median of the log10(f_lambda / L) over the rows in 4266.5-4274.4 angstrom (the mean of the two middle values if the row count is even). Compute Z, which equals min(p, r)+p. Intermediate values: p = -0.051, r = -0.003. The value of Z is -0.102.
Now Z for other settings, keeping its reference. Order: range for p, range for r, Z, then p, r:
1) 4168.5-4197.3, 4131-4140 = 0.008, 0.004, 0.008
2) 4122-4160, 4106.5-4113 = 0.028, 0.014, 0.016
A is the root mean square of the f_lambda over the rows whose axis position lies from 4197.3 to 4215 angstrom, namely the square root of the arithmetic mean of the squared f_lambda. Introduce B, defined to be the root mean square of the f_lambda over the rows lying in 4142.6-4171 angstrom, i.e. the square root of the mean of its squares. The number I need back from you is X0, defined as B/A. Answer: 1.05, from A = 18.7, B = 19.7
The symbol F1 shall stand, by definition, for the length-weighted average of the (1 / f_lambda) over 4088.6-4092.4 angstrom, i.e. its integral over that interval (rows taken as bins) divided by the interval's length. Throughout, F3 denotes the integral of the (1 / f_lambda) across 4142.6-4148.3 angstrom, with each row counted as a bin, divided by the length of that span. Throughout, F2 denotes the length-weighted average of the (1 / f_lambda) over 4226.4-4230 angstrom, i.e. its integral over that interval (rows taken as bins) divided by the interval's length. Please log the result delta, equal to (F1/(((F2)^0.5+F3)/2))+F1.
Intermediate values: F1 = 0.051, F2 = 0.0626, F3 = 0.0533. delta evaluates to 0.39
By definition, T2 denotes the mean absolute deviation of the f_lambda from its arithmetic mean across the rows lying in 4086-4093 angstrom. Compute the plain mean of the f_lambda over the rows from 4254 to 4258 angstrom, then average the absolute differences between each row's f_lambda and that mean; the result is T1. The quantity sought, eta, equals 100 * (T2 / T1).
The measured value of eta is 59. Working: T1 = 0.90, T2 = 0.5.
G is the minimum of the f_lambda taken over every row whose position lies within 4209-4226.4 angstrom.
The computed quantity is 15.1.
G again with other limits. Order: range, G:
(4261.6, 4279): 15.8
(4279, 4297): 14.9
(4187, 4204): 15.9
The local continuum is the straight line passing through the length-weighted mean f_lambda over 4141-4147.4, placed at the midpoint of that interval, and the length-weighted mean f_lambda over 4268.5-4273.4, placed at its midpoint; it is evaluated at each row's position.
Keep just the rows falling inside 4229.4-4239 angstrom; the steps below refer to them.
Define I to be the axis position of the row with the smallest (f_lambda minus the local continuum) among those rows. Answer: 4238.62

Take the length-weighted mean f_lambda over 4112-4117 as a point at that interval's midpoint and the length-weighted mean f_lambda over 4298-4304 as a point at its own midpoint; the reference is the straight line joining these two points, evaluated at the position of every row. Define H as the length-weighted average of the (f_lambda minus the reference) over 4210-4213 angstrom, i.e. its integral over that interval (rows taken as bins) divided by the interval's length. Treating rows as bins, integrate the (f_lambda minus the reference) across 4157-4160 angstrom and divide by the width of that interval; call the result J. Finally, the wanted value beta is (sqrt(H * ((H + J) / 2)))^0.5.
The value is 1.3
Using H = 2.2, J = 0.4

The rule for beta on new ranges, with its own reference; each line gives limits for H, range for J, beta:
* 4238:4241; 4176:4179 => 1.5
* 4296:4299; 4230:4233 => 1.1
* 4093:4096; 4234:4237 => 0.8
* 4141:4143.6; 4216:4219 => 1.0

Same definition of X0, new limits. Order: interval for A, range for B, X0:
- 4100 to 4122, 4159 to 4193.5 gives 1.04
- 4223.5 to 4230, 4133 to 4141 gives 1.23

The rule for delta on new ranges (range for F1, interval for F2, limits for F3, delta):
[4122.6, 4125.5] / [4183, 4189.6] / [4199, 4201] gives 0.41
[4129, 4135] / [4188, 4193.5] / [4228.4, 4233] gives 0.44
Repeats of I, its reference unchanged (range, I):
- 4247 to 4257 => 4248.39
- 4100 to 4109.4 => 4101.33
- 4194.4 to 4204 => 4197.83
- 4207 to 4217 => 4216.23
